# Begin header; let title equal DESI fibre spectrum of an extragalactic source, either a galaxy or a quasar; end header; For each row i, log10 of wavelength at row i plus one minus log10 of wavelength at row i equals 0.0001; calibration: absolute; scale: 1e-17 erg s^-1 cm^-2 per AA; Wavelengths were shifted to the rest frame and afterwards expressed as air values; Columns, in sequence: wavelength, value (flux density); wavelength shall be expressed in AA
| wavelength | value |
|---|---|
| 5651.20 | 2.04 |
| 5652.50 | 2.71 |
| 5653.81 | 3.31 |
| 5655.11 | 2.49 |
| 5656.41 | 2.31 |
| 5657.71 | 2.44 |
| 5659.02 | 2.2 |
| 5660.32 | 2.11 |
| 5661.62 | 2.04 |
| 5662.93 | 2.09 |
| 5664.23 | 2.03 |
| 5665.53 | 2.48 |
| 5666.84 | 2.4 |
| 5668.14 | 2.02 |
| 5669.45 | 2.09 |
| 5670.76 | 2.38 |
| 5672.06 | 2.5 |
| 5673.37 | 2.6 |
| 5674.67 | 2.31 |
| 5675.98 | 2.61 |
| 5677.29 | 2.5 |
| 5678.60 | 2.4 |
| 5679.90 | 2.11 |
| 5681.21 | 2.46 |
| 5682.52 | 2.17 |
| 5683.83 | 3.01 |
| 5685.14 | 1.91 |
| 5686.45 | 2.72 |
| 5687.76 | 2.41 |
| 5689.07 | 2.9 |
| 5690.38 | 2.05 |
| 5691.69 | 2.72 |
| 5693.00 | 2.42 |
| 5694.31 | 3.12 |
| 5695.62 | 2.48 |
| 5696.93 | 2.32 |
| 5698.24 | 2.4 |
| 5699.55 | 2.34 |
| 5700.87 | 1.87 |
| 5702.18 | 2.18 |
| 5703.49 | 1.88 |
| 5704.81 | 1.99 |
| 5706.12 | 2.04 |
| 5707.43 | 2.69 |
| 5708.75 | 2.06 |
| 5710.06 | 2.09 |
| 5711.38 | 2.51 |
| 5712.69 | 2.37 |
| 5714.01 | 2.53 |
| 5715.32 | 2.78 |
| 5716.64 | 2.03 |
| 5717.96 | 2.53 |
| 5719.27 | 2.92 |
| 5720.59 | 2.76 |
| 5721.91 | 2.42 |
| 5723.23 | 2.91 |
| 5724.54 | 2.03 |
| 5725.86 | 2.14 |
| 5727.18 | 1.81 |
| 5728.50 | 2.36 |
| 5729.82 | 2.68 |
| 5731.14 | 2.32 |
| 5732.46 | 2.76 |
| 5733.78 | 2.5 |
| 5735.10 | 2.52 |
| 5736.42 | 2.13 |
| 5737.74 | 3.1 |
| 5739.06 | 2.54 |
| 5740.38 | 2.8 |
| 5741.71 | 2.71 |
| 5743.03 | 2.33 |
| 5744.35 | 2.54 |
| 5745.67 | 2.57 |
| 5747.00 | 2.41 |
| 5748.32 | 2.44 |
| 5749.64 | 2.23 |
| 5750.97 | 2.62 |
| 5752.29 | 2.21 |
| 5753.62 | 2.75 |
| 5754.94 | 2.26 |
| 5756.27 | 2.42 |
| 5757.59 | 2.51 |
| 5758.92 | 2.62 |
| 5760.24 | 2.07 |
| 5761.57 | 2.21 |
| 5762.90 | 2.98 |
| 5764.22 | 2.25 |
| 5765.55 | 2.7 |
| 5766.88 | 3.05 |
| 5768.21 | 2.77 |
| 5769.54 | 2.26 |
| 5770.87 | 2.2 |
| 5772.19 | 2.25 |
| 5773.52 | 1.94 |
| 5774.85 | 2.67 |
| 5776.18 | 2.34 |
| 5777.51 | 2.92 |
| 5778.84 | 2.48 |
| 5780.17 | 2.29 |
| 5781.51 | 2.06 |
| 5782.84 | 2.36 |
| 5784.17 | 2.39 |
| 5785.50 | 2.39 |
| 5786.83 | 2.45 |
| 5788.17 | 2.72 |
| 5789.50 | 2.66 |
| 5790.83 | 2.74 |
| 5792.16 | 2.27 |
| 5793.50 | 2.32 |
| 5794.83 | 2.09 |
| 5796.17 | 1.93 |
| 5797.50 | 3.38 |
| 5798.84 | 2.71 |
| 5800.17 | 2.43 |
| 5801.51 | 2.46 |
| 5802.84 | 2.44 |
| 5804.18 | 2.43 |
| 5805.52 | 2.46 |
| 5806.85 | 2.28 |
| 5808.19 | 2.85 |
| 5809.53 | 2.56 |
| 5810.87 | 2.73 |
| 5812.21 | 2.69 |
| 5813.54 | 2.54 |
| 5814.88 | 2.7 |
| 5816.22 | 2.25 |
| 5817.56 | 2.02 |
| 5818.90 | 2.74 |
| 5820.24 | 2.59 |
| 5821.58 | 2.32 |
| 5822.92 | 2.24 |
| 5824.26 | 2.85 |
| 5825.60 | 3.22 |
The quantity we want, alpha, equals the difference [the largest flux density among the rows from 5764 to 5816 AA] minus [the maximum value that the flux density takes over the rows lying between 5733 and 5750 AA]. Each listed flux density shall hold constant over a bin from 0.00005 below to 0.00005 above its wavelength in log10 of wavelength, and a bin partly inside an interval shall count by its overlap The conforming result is 0.28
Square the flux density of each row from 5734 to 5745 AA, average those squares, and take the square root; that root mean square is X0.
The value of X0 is 2.60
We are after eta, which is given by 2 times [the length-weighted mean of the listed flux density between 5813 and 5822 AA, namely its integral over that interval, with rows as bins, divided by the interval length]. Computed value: 4.91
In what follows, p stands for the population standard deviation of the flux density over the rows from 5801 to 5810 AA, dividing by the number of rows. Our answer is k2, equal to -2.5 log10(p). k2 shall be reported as 1.97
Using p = 0.16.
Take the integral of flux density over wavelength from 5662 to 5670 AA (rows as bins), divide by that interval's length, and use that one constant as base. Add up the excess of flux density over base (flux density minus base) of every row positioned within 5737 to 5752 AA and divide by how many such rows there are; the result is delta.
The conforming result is 0.39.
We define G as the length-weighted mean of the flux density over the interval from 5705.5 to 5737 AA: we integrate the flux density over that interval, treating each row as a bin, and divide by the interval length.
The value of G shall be 2.41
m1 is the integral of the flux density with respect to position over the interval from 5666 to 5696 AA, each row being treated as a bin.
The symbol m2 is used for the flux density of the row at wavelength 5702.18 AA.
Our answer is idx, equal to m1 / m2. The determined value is 34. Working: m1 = 73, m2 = 2.18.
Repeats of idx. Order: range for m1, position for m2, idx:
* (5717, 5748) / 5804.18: 32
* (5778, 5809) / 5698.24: 32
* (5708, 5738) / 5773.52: 38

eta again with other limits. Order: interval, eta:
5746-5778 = 4.92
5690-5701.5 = 4.85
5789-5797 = 4.70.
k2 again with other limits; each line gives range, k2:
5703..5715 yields 1.42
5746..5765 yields 1.55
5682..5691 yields 0.99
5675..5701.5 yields 1.21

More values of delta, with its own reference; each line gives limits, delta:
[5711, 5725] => 0.35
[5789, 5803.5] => 0.31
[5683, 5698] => 0.37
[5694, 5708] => 0.12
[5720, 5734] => 0.25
